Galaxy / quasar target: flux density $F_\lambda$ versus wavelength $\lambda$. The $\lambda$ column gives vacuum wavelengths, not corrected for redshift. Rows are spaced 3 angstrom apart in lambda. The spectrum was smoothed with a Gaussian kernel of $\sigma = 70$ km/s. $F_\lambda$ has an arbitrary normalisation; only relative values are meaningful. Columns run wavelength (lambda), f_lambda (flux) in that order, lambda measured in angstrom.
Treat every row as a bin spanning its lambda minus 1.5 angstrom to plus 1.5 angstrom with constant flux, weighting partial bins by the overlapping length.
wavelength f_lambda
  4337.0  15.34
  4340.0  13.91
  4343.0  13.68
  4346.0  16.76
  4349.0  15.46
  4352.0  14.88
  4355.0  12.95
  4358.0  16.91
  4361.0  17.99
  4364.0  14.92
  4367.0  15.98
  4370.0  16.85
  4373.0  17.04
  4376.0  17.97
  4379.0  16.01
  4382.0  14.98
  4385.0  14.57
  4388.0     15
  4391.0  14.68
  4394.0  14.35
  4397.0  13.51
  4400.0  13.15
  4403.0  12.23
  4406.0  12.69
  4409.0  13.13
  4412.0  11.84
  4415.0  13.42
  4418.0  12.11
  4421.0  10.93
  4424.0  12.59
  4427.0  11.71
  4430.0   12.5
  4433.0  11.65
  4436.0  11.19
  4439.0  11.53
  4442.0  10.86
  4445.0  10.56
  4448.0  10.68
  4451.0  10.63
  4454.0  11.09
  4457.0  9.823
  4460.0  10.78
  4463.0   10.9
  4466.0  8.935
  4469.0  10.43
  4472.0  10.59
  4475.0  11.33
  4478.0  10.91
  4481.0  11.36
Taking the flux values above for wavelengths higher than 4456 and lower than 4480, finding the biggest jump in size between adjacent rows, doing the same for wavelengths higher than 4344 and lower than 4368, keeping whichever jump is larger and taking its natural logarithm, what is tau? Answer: 1.4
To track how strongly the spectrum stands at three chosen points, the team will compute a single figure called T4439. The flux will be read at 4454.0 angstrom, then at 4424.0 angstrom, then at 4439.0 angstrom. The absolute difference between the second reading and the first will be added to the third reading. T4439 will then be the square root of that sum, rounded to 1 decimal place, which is 3.6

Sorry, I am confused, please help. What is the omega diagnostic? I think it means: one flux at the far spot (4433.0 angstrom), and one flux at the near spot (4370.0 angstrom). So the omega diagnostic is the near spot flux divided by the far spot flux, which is 1.45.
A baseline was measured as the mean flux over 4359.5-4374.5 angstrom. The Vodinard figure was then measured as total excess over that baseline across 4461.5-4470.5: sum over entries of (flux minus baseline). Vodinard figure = -19.4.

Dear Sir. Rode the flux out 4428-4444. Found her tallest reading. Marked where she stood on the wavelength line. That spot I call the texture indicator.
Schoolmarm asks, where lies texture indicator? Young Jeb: 4430.0 angstrom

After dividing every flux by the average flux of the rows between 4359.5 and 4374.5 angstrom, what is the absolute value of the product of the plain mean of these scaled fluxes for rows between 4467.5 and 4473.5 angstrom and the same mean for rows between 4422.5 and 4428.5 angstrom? 0.47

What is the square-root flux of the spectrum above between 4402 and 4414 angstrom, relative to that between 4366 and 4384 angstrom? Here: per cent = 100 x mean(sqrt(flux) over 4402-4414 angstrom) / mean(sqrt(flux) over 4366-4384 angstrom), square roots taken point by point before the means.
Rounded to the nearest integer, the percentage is 87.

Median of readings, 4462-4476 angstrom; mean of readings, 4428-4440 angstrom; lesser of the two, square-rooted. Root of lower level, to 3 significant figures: 3.25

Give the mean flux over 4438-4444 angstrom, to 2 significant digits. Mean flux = 11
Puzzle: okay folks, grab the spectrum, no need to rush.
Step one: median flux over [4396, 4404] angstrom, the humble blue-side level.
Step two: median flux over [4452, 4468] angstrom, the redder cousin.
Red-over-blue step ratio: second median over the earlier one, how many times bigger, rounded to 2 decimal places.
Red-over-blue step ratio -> 0.82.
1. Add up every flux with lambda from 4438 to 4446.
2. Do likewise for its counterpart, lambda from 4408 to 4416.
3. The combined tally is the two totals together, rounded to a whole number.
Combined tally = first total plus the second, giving 71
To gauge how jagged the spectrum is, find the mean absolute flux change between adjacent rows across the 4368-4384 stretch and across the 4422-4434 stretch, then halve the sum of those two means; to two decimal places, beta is 0.93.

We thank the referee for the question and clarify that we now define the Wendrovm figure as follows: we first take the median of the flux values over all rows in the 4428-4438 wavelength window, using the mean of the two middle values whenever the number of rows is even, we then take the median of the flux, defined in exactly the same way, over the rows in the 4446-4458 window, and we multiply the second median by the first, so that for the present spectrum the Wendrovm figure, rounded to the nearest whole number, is 124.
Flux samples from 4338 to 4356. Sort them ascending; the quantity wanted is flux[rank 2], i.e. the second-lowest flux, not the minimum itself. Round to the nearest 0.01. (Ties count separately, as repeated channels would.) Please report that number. 13.68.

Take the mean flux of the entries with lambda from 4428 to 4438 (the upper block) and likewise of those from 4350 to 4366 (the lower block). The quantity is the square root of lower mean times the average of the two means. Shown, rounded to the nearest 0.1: 14.6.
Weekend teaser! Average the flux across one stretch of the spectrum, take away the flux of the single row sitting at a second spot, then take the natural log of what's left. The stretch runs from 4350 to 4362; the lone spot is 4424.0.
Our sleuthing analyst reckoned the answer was 1.1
